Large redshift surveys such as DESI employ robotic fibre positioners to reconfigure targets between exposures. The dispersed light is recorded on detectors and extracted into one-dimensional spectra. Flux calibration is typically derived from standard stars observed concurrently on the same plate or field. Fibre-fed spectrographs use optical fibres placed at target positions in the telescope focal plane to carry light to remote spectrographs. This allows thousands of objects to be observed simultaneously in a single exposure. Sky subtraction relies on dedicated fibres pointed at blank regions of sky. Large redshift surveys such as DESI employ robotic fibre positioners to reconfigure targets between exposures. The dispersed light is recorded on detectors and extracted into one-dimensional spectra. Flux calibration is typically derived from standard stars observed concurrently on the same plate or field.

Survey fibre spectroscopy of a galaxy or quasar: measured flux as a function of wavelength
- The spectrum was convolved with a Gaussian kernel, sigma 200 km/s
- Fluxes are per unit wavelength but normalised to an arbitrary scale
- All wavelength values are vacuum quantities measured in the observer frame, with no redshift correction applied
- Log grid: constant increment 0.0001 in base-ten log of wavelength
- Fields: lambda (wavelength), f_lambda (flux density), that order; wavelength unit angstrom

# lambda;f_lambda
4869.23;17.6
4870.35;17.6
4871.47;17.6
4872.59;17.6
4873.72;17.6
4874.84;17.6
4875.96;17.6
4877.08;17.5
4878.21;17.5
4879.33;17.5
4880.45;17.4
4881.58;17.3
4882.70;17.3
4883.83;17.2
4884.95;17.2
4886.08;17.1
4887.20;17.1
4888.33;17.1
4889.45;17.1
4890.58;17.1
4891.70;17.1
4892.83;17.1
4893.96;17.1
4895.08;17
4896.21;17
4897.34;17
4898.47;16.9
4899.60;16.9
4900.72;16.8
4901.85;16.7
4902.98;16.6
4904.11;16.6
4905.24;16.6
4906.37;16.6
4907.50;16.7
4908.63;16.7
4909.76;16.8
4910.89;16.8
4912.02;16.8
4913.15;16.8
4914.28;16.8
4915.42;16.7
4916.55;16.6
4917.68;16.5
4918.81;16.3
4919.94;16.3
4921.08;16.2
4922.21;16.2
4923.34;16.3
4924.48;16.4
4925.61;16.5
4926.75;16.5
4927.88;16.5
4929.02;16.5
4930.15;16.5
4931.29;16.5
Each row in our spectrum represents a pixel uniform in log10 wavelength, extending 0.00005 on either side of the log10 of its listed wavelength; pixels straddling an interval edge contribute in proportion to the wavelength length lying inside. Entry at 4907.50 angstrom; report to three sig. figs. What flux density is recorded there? 16.7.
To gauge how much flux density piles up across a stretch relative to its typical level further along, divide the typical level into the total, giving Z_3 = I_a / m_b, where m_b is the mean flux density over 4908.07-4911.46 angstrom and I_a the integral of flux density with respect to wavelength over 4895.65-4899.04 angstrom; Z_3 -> 3.42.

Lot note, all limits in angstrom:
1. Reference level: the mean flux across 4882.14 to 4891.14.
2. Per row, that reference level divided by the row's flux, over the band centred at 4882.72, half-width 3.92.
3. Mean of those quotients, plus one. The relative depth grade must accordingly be 1.99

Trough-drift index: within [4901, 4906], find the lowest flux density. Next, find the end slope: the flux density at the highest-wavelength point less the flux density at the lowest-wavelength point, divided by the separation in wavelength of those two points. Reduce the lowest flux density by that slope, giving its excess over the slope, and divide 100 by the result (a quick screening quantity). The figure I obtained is 6.01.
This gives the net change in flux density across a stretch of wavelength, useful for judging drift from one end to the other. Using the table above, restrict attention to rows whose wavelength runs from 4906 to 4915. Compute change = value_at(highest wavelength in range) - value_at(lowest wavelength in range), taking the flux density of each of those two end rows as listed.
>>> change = 0.20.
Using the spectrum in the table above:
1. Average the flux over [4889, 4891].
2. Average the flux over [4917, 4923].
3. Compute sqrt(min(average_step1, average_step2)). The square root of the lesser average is 4.04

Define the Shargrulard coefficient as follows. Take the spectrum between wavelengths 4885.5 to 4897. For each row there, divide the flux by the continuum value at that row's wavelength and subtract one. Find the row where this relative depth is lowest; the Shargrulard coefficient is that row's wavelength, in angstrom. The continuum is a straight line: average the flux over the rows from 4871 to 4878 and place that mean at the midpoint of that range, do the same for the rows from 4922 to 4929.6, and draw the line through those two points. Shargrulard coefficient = 4886.08 angstrom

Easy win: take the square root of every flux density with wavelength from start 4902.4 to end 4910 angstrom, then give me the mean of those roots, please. 4.08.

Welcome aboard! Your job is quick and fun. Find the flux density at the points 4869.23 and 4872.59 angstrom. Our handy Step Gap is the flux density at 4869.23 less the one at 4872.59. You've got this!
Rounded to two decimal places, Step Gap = 0.00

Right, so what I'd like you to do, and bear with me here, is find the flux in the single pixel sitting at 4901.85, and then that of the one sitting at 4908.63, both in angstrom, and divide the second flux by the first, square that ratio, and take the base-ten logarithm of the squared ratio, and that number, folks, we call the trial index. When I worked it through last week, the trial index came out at 0.00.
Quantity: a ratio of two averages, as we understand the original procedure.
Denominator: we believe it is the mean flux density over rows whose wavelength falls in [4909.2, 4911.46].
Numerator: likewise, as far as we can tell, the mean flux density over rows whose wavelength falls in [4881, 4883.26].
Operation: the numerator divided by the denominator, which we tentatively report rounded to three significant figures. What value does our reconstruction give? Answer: 1.03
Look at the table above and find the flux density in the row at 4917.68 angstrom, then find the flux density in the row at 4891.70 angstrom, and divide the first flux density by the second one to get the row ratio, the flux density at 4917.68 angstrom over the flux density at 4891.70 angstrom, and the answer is 0.96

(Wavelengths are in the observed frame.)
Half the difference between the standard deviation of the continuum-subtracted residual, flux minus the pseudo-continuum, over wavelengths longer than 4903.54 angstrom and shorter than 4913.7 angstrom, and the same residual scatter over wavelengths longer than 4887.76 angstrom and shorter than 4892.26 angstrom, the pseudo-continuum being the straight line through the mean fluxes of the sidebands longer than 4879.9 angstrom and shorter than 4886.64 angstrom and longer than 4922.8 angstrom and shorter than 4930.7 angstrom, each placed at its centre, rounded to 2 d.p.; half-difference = 0.06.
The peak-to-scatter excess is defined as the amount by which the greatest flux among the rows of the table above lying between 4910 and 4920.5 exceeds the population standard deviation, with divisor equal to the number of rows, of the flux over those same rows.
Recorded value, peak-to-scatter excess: 16.6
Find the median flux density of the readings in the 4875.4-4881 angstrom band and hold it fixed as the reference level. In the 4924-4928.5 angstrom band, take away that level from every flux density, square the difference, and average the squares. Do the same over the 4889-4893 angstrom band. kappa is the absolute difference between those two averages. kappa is 0.89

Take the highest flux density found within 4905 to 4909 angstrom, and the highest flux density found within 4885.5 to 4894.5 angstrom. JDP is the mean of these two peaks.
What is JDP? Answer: 16.9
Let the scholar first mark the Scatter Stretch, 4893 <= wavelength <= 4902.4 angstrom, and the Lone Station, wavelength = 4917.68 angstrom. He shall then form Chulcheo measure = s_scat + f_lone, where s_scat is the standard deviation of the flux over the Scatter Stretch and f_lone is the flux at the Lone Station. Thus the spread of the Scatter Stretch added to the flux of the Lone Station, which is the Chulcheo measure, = 16.6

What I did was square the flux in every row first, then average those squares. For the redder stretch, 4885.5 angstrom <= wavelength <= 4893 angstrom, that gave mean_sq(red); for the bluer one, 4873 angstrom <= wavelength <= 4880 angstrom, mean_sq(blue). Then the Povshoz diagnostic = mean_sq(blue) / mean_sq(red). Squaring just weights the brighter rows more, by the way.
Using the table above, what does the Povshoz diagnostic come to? 1.05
